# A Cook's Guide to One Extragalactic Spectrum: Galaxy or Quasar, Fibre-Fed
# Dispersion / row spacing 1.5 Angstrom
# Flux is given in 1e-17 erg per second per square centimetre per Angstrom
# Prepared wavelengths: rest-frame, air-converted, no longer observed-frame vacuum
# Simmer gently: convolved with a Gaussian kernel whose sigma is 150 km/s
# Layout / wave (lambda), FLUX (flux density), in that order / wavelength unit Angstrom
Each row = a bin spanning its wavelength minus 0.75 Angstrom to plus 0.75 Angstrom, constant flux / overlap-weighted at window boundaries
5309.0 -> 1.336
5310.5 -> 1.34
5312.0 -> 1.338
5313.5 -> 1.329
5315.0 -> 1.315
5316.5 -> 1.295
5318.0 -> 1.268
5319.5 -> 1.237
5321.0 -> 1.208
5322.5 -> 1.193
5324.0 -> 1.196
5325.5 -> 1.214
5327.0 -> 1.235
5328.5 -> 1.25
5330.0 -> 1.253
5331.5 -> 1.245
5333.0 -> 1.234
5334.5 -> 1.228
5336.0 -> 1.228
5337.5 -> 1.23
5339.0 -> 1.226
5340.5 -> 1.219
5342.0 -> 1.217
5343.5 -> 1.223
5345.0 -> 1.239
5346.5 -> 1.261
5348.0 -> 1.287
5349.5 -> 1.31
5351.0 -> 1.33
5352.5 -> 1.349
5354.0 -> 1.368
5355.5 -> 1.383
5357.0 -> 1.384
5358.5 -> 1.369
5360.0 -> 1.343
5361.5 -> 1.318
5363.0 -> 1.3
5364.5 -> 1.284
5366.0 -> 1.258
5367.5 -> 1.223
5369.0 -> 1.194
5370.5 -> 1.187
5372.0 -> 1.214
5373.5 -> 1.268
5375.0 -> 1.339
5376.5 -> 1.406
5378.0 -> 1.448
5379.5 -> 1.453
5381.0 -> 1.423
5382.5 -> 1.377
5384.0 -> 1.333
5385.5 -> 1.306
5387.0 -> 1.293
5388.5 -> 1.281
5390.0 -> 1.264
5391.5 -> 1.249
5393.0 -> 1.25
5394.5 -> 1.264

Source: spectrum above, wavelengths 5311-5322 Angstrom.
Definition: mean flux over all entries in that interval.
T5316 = 1.28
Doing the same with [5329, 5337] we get 1.24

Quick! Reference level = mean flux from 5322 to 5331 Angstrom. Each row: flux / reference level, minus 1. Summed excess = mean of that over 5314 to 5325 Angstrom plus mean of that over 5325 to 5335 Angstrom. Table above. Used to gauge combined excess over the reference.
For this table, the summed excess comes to 0.028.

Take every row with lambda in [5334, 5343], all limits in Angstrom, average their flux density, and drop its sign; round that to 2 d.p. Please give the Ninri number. 1.22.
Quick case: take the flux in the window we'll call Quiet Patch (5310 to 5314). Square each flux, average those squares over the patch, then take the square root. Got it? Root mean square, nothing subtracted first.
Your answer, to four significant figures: 1.336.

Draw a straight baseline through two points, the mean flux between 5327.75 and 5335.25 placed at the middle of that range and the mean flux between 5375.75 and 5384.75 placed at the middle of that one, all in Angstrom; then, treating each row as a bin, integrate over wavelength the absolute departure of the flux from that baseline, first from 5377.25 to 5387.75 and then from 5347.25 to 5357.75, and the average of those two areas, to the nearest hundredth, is 0.55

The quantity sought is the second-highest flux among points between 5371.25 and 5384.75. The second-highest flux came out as 1.448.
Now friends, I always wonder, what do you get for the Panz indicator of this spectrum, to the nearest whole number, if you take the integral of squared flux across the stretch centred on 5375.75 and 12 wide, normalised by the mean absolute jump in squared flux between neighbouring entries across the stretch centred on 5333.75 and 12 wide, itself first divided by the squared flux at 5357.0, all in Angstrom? 3459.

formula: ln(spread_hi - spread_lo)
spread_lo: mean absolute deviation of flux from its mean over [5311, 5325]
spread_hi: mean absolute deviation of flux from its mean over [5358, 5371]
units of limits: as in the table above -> -5.7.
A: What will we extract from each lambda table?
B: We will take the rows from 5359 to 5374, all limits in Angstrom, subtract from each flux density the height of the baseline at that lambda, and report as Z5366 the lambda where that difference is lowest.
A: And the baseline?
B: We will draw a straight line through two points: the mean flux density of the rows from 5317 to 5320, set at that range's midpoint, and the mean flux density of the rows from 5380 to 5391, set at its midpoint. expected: 5370.5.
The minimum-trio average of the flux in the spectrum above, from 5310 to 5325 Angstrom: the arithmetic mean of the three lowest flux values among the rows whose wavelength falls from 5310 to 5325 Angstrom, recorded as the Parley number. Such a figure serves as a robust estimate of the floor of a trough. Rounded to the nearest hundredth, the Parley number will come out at 1.20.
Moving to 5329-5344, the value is 1.22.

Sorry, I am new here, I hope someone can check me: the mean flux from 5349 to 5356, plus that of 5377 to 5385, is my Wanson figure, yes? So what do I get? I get 2.75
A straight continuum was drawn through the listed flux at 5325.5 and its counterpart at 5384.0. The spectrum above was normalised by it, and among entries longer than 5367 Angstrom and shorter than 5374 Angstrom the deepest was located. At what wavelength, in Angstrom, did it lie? 5370.5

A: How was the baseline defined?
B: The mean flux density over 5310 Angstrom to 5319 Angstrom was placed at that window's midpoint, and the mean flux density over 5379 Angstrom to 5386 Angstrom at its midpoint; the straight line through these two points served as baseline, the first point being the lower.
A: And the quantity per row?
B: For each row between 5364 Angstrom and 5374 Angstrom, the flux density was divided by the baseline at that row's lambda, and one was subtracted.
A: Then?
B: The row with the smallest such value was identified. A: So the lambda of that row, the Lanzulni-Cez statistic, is 5370.5 Angstrom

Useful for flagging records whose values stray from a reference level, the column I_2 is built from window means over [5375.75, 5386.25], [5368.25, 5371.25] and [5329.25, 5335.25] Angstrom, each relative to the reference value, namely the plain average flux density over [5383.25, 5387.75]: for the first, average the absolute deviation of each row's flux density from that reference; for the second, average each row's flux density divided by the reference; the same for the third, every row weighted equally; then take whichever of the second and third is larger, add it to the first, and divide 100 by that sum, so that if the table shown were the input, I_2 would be 97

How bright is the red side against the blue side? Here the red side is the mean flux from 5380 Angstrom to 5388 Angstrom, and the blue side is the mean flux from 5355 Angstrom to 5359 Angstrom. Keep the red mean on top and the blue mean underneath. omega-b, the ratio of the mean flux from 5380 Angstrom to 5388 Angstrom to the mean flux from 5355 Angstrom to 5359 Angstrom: 0.98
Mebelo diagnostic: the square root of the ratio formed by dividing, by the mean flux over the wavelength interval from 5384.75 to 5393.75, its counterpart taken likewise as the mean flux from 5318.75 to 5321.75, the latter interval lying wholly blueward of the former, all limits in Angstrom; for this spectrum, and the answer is 0.98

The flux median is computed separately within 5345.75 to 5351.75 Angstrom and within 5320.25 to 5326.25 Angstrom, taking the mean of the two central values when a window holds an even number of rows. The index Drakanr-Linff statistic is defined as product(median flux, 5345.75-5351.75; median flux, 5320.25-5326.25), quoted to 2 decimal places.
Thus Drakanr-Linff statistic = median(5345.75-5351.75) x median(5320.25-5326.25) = 1.56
